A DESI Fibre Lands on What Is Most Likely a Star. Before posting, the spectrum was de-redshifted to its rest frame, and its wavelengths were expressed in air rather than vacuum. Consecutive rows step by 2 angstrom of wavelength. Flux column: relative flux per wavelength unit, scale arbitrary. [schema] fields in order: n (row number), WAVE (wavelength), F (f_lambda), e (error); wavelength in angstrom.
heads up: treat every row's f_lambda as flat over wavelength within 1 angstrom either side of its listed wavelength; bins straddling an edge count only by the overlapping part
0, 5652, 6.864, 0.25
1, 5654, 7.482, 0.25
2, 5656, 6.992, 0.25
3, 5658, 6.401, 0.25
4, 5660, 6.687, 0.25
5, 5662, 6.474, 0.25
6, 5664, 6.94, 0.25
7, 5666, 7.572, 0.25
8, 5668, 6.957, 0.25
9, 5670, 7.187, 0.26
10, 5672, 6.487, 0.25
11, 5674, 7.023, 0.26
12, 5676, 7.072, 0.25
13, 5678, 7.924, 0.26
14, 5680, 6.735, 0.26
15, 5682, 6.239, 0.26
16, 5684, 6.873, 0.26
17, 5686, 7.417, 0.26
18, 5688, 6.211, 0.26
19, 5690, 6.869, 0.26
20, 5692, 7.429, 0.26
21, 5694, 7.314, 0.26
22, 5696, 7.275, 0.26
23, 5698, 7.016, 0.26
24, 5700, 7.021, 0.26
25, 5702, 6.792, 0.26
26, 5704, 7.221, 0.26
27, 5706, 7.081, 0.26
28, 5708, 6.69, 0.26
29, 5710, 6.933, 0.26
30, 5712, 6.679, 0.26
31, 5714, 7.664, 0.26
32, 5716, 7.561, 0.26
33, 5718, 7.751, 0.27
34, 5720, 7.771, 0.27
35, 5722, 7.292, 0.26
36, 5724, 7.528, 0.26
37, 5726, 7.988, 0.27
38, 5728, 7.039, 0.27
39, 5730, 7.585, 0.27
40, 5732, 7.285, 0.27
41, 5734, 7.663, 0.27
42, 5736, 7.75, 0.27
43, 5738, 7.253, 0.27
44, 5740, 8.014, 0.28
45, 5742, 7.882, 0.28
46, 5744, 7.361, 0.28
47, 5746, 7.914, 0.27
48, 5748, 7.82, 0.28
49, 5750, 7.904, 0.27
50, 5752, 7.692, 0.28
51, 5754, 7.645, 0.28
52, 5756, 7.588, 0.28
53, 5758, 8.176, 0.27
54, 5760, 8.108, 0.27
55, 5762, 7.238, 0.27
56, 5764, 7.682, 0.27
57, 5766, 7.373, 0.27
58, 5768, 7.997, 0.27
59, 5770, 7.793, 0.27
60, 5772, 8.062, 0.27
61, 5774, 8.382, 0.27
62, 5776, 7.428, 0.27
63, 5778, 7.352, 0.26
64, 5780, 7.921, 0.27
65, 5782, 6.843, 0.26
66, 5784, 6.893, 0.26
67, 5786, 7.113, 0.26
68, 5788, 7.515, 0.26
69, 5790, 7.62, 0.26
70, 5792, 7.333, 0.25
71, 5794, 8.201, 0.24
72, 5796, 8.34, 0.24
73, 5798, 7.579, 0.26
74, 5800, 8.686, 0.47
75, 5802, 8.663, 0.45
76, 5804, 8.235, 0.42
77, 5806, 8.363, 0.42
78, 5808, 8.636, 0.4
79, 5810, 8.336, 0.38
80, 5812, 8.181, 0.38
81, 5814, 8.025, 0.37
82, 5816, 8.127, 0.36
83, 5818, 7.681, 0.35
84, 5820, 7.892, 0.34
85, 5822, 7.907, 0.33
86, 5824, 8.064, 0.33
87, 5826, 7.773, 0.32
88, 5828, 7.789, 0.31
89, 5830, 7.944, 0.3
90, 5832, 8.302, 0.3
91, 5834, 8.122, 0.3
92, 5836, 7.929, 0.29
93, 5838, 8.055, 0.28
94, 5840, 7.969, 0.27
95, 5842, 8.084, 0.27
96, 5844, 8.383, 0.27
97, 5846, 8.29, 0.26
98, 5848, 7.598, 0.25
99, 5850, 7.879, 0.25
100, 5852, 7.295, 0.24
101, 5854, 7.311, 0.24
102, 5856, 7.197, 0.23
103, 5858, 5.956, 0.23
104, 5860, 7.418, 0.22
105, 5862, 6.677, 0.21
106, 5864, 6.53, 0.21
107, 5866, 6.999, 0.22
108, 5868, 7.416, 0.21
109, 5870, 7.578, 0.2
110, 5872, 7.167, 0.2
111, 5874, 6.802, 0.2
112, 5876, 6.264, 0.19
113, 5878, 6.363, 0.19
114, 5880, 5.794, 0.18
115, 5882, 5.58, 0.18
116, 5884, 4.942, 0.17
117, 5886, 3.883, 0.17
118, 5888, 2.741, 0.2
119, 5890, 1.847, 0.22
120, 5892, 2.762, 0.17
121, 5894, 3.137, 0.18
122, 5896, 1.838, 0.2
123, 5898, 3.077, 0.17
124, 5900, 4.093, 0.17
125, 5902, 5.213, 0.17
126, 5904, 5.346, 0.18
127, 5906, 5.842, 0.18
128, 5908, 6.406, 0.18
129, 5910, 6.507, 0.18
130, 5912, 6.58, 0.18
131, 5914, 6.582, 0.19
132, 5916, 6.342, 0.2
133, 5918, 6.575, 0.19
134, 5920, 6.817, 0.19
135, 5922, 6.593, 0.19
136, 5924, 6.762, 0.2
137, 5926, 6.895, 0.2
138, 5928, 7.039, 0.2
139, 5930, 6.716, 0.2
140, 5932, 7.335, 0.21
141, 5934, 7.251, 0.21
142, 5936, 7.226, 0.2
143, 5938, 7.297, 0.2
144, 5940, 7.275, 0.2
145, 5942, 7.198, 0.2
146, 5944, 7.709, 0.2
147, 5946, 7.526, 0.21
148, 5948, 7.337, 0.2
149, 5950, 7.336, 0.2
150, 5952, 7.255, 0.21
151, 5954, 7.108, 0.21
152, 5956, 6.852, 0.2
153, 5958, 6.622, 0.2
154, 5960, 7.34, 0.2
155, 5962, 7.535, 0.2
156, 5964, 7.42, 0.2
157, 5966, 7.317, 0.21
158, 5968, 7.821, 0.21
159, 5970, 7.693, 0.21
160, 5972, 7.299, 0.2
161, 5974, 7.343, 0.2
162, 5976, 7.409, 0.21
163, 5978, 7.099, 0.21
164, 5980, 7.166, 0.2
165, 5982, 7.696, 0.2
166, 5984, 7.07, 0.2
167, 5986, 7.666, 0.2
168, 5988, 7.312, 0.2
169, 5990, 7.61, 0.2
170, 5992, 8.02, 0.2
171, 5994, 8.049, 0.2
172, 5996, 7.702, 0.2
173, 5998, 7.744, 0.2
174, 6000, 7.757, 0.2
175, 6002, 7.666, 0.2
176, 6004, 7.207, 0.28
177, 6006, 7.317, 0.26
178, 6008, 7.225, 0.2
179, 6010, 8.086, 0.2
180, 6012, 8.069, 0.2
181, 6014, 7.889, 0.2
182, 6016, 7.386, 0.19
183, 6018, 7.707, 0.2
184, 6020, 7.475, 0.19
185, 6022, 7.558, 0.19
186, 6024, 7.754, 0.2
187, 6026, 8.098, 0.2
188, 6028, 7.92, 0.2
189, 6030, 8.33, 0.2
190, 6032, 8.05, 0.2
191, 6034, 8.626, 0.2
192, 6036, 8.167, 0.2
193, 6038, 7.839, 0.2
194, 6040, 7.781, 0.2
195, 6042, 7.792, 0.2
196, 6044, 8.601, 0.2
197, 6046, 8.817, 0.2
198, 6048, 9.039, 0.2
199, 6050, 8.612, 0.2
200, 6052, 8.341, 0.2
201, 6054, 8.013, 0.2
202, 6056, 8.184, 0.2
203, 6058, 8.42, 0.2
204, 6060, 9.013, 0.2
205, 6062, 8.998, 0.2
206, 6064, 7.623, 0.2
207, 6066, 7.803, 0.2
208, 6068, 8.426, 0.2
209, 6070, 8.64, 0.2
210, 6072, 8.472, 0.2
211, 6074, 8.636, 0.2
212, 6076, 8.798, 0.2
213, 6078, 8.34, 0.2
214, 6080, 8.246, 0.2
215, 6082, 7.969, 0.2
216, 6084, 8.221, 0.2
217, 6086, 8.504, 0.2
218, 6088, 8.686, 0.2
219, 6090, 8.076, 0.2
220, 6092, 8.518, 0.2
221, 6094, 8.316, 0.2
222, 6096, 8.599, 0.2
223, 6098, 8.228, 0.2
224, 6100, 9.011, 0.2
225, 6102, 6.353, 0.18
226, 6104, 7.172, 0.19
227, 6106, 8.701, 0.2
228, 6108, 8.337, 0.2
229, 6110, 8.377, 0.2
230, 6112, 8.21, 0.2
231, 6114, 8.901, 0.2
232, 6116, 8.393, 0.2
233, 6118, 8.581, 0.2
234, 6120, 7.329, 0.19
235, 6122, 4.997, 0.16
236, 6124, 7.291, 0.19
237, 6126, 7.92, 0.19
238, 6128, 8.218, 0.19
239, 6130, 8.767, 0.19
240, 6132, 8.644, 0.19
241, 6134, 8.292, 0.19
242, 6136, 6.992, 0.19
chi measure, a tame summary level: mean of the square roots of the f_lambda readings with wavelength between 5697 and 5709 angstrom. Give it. 2.64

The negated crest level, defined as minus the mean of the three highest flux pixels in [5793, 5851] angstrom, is -8.66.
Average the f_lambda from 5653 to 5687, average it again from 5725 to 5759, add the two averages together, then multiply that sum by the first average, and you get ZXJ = 102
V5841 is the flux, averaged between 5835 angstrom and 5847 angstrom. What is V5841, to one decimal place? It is 8.1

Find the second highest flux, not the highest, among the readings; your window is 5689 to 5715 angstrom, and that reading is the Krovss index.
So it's 7.429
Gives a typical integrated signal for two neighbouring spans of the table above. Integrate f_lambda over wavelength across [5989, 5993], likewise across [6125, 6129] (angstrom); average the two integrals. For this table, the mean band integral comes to 32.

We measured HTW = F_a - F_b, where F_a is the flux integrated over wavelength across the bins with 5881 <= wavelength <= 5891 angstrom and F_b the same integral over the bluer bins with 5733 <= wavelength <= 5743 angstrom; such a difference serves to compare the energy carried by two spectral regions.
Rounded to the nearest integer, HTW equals -39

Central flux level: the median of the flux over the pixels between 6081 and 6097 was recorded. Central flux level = 8.4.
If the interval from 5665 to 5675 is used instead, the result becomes 7.0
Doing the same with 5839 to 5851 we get 8.0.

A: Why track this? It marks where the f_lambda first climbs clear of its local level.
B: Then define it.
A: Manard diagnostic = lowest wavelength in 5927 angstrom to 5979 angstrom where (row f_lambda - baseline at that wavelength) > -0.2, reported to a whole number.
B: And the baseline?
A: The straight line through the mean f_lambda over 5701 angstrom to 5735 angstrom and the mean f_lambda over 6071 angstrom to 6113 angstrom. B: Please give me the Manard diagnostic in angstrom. 5944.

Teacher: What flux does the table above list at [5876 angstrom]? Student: 6.264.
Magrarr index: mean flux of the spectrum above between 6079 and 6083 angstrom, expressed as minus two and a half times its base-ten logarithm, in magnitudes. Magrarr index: -2.27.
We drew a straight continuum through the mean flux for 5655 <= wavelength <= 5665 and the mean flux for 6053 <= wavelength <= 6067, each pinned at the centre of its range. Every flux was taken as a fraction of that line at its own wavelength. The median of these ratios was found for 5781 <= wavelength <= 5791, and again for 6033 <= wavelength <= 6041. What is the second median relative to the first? 0.99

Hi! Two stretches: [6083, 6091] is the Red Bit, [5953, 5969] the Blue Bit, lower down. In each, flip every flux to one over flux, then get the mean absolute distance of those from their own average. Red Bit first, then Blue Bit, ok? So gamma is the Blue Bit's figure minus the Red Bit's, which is 0.0025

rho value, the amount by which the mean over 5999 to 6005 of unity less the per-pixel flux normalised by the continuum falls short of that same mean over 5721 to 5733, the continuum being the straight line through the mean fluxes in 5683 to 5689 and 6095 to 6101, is -0.14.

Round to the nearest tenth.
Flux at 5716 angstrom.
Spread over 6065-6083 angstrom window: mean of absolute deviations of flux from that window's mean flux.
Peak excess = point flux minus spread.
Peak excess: 7.3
